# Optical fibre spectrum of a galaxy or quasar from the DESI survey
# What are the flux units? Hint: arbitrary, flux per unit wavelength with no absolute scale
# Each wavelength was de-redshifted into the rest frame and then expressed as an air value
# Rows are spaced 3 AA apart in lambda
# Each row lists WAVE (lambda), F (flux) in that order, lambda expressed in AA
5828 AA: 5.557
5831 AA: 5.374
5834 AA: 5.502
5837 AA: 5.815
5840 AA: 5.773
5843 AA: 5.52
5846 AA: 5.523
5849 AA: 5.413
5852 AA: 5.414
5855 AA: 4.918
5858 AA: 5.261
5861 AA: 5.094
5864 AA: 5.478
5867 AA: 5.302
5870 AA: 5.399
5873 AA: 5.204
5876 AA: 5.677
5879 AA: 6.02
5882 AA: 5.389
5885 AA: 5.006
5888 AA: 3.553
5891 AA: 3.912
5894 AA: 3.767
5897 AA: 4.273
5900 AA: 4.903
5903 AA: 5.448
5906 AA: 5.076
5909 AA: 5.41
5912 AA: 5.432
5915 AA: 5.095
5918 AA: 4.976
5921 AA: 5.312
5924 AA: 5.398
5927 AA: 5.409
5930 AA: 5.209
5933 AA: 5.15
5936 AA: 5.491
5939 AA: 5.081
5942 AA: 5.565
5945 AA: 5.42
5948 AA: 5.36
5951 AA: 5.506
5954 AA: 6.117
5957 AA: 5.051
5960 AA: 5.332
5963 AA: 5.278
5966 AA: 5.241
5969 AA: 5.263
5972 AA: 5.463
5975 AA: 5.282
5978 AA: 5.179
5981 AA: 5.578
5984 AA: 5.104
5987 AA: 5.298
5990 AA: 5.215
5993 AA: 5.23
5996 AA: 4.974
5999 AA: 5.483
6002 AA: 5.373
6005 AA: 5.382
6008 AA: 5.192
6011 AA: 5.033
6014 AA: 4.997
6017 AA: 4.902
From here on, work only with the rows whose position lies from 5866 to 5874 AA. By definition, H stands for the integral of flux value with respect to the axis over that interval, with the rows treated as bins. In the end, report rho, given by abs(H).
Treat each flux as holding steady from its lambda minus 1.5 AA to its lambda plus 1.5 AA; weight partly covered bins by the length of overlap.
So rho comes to 42.5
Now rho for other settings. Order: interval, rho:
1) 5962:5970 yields 42.1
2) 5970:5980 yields 53.2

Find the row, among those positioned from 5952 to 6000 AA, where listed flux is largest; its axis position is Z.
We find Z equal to 5954 AA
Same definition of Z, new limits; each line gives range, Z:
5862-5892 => 5879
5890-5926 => 5903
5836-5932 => 5879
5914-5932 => 5927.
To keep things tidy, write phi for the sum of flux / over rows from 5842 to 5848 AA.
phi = 11.0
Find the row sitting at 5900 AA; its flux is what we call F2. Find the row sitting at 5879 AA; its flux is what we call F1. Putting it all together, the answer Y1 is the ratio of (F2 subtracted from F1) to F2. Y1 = 0.23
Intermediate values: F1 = 6.02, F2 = 4.903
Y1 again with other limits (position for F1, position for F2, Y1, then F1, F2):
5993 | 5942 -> -0.06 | 5.23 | 5.565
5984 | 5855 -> 0.04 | 5.104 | 4.918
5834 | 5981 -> -0.01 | 5.502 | 5.578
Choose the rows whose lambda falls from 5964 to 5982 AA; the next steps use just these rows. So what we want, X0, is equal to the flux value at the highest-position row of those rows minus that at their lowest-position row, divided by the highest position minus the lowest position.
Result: 0.02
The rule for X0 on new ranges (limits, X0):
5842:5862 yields -0.02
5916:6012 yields 0.00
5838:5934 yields -0.01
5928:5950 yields 0.01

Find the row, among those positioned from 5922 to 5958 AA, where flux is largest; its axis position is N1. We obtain 5954 AA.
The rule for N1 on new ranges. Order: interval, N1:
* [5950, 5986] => 5954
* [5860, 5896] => 5879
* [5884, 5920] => 5903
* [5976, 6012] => 5981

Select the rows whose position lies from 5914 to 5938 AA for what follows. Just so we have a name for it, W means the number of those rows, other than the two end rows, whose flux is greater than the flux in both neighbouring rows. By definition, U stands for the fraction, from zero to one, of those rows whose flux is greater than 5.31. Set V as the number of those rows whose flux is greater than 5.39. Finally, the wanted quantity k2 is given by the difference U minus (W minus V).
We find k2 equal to 2.5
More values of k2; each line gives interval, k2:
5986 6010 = -1.6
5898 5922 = 1.5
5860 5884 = 1.6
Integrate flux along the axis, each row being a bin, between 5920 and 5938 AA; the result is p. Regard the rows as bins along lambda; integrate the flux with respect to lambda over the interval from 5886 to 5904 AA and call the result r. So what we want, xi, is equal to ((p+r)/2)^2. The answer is 7494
